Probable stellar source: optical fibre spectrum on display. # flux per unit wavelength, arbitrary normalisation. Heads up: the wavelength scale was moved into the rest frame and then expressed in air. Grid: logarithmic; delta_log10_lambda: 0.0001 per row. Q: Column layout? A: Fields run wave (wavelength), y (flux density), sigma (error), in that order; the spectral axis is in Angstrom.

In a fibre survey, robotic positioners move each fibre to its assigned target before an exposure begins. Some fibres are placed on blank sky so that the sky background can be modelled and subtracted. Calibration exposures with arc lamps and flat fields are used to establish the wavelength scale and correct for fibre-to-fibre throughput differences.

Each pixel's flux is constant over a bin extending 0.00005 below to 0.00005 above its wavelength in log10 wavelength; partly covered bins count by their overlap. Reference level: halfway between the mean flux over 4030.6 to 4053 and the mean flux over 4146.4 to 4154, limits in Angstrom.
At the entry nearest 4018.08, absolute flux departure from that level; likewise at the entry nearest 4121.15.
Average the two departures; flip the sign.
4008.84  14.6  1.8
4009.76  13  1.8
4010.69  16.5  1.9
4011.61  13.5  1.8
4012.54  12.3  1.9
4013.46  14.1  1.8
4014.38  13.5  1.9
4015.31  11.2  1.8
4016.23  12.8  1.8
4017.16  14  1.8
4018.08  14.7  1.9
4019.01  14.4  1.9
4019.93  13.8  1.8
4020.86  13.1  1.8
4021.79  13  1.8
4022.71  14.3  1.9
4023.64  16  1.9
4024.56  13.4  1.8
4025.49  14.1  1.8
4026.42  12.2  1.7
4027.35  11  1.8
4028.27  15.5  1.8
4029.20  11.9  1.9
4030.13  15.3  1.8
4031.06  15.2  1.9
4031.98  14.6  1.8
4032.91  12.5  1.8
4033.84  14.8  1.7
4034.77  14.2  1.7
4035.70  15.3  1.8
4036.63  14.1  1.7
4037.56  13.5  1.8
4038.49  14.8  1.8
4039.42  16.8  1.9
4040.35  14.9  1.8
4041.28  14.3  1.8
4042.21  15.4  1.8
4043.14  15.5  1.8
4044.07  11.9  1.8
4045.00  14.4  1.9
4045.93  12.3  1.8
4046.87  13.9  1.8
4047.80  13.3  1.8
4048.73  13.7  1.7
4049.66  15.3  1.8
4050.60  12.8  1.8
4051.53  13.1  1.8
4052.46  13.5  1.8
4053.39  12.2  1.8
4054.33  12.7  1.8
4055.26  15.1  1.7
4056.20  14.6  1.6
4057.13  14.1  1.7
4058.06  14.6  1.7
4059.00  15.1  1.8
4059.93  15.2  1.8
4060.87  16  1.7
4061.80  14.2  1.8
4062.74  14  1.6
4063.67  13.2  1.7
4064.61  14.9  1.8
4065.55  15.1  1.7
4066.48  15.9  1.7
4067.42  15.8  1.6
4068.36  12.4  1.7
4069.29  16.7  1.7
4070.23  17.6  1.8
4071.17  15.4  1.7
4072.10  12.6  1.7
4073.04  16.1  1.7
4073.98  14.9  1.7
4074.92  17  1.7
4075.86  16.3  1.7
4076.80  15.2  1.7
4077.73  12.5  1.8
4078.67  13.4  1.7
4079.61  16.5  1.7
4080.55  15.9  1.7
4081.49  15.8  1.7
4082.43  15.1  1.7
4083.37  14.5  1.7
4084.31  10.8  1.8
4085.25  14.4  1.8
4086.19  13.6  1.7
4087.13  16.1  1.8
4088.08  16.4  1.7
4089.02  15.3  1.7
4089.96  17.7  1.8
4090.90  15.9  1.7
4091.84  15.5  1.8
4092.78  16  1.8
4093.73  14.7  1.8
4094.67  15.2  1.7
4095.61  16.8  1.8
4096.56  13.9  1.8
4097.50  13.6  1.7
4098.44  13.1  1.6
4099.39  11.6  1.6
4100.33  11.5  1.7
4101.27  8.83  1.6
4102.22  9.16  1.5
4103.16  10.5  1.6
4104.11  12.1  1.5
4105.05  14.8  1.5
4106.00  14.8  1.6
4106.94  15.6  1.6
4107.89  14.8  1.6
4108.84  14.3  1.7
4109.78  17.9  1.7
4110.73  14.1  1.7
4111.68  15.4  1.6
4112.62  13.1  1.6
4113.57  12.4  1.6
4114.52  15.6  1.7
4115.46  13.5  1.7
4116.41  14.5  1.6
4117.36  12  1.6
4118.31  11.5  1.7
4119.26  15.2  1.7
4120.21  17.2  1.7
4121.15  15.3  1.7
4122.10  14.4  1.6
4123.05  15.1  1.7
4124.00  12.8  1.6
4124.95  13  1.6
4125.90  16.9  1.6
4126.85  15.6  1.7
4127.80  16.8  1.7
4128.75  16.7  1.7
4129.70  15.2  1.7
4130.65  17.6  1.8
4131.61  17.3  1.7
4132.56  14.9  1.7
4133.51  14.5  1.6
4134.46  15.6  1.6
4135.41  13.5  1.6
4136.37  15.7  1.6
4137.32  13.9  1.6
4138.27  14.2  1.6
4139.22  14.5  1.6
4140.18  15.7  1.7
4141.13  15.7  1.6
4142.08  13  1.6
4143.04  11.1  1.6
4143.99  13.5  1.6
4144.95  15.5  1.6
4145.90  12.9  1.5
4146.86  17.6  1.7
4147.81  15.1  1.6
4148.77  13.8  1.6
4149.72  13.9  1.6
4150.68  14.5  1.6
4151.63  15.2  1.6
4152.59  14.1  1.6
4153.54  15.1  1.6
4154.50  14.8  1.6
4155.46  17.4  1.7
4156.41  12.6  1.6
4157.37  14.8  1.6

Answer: -0.5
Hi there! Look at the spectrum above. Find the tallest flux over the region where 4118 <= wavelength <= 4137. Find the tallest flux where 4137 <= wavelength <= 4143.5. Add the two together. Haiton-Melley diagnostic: 33.3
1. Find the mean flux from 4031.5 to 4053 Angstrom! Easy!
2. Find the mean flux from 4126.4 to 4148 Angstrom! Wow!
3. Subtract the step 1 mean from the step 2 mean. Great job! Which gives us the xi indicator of 0.92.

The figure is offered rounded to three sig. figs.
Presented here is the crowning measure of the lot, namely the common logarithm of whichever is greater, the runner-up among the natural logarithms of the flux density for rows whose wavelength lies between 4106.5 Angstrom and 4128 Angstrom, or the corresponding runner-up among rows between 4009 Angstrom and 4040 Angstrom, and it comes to 0.454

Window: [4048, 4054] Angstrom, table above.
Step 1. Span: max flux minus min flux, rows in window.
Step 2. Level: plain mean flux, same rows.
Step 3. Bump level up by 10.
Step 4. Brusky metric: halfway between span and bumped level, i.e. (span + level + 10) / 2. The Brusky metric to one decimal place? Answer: 13.3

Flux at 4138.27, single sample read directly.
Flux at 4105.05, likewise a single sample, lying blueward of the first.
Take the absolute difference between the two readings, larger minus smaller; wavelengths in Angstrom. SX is 0.6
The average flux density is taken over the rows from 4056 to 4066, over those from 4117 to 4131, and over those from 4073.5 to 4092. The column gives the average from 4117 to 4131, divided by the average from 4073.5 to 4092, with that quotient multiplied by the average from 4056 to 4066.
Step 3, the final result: 14.5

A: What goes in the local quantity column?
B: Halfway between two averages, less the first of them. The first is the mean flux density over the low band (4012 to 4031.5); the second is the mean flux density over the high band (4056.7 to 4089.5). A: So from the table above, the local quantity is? 0.66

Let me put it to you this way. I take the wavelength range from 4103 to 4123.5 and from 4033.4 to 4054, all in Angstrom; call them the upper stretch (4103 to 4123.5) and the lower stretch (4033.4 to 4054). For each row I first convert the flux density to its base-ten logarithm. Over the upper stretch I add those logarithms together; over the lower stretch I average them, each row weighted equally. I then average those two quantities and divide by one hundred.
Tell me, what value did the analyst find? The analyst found 0.132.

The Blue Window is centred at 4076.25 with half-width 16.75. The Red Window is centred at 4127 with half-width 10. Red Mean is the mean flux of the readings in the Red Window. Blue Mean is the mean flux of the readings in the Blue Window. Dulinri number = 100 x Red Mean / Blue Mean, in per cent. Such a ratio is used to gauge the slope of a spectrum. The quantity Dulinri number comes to 100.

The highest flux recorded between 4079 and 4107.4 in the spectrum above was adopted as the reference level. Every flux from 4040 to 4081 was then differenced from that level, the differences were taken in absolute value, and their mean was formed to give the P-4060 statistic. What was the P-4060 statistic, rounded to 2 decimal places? 3.17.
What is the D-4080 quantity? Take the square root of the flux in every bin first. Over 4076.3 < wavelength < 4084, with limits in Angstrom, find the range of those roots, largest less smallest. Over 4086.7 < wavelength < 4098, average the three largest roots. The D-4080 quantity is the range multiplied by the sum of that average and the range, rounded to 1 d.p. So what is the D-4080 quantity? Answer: 2.4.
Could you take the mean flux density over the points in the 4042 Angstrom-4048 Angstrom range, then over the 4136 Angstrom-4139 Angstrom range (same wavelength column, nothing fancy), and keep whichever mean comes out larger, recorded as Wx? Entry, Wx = 14.6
